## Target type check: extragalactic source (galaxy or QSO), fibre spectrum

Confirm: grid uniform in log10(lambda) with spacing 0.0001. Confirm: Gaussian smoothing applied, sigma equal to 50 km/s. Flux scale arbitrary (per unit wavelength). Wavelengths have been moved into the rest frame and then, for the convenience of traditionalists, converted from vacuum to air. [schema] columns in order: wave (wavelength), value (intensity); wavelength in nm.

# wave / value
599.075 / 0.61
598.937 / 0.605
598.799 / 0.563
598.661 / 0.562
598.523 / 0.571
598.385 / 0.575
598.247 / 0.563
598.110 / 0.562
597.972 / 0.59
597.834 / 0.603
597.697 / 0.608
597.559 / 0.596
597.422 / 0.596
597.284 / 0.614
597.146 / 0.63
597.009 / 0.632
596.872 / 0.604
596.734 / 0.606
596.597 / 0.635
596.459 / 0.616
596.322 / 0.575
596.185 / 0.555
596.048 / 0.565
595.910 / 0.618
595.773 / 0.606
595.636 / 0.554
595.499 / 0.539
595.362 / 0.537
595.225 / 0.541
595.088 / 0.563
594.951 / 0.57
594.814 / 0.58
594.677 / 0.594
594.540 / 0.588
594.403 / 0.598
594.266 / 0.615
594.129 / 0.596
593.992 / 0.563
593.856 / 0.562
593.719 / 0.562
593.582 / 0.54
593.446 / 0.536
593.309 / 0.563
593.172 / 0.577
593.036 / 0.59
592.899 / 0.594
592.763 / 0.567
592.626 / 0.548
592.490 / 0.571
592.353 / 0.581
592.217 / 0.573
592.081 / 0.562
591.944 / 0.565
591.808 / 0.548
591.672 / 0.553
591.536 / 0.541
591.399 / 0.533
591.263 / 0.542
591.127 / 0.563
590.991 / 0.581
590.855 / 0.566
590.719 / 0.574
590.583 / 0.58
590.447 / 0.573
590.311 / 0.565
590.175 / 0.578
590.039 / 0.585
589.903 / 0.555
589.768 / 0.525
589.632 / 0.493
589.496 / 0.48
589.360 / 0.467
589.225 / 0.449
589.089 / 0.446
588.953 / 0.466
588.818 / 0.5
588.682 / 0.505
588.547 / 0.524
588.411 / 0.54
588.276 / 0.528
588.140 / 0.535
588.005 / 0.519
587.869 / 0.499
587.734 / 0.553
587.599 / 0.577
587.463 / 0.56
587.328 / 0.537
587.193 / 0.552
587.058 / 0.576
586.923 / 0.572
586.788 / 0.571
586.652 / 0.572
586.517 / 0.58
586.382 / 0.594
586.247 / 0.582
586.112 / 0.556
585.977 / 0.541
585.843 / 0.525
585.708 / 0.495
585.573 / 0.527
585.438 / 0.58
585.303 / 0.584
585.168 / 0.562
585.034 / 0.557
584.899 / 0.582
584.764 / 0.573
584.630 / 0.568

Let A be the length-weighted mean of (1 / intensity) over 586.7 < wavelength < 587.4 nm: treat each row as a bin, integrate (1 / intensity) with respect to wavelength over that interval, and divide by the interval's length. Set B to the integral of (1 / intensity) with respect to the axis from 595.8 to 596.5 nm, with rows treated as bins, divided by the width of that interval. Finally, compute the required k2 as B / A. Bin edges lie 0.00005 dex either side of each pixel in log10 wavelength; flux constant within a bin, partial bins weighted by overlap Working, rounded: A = 1.78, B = 1.71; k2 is 0.96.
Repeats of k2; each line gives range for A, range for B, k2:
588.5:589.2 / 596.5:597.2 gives 0.78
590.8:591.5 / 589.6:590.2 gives 1.02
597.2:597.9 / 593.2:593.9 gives 1.09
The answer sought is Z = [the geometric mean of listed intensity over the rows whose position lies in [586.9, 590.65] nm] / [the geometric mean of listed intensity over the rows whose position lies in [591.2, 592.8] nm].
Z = 0.95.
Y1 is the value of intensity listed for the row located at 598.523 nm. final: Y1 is 0.571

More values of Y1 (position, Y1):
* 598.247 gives 0.563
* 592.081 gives 0.562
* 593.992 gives 0.563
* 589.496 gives 0.48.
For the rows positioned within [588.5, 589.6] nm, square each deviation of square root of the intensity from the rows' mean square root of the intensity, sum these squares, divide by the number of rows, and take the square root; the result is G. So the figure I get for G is 0.019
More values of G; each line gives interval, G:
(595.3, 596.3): 0.019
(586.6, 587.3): 0.006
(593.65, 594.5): 0.014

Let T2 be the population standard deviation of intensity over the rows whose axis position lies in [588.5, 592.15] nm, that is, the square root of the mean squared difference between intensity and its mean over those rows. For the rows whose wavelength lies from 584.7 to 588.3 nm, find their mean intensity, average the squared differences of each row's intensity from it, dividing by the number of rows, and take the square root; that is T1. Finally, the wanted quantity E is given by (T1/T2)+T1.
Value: 0.6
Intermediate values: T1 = 0.026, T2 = 0.042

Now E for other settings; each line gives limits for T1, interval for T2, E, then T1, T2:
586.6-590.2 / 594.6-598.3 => 1.5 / 0.041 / 0.029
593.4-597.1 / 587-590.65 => 0.8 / 0.030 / 0.041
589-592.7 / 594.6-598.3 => 1.4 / 0.040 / 0.029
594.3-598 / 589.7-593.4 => 1.7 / 0.028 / 0.017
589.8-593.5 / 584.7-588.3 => 0.6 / 0.016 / 0.026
